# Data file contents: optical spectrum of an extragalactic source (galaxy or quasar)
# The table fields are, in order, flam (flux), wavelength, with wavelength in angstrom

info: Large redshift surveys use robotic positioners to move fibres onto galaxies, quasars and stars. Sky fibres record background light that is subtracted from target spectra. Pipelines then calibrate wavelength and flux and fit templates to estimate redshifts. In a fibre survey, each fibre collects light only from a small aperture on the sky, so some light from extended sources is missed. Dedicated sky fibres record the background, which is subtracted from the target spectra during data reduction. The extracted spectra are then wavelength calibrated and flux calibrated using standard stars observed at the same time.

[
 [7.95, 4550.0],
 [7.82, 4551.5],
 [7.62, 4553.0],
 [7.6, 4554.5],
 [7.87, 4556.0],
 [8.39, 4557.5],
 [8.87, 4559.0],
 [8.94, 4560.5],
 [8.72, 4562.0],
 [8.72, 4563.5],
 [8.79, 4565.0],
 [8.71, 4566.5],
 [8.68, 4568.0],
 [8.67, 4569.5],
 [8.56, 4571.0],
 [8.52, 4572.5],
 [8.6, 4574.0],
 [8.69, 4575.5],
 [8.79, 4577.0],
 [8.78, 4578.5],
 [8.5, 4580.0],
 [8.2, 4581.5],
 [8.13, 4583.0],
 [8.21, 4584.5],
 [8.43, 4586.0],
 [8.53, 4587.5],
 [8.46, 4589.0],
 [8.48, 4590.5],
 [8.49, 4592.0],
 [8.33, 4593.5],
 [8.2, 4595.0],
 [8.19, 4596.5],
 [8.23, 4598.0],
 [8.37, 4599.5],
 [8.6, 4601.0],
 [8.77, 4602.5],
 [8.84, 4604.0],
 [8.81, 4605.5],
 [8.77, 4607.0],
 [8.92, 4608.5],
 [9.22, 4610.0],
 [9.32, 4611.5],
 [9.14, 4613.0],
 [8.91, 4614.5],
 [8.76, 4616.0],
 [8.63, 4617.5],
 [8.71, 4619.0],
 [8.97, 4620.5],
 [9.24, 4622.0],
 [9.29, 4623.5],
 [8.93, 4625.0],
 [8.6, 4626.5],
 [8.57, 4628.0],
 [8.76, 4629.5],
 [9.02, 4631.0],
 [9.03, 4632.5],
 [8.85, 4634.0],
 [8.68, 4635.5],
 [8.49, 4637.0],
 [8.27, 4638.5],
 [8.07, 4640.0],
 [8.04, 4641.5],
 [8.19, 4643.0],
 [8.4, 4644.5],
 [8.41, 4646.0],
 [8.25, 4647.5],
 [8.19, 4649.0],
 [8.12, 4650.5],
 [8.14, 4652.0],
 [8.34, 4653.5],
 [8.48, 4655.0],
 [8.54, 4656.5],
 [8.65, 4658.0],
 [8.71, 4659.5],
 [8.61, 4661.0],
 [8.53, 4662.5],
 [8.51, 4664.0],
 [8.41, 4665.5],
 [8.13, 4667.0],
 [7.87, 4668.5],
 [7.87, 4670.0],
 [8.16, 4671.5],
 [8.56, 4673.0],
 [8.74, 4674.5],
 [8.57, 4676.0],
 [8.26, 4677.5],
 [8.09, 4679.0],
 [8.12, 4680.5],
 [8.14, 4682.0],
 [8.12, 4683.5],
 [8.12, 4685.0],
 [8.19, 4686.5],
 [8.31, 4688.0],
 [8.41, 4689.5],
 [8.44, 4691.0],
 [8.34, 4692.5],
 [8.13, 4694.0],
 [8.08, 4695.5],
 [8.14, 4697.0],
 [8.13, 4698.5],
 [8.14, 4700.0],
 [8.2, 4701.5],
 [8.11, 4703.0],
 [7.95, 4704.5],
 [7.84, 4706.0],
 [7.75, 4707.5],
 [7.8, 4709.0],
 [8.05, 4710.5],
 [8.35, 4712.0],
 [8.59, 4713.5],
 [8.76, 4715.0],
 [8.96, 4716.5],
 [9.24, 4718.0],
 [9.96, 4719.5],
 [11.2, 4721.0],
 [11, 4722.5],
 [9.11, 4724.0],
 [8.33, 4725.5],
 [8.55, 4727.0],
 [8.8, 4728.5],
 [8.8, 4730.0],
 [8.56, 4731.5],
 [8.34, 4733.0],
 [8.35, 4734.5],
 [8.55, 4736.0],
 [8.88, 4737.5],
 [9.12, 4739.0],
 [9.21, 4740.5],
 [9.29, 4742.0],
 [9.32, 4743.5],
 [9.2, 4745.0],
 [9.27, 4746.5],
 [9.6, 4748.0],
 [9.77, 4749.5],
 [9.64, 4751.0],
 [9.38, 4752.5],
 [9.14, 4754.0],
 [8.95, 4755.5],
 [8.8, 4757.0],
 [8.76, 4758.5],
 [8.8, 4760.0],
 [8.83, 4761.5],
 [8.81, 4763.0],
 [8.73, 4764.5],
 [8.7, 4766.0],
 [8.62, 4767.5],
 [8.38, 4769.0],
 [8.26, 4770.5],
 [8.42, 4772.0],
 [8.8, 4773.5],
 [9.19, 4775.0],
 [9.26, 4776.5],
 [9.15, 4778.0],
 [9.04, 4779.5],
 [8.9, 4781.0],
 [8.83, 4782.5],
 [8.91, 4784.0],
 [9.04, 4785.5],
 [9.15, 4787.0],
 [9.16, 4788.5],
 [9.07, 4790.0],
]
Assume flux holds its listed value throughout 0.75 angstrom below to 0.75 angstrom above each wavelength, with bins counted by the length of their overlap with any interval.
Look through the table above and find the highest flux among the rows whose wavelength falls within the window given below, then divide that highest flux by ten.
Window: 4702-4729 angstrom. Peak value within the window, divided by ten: 1.12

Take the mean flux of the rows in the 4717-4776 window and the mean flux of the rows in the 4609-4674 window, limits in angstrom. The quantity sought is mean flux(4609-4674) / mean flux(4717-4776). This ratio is 0.95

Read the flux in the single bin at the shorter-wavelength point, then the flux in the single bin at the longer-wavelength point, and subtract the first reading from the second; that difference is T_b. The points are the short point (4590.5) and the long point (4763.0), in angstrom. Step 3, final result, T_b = 0.33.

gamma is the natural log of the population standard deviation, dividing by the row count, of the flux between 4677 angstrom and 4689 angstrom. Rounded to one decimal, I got -2.6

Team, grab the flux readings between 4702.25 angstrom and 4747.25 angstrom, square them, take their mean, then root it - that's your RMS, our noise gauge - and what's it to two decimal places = 8.88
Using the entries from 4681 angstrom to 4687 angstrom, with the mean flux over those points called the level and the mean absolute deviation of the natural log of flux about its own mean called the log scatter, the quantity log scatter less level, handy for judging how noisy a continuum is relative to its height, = -8.14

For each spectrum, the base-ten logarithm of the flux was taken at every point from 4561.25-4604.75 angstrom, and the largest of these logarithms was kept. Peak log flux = 0.95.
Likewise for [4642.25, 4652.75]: 0.92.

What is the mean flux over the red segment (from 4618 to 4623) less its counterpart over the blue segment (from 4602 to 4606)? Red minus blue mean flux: 0.2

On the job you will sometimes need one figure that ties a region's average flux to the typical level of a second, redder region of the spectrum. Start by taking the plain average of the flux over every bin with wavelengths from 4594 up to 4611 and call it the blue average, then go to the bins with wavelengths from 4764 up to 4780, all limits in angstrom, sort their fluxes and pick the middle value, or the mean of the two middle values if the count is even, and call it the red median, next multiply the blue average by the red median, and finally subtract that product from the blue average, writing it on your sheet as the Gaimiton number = -67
